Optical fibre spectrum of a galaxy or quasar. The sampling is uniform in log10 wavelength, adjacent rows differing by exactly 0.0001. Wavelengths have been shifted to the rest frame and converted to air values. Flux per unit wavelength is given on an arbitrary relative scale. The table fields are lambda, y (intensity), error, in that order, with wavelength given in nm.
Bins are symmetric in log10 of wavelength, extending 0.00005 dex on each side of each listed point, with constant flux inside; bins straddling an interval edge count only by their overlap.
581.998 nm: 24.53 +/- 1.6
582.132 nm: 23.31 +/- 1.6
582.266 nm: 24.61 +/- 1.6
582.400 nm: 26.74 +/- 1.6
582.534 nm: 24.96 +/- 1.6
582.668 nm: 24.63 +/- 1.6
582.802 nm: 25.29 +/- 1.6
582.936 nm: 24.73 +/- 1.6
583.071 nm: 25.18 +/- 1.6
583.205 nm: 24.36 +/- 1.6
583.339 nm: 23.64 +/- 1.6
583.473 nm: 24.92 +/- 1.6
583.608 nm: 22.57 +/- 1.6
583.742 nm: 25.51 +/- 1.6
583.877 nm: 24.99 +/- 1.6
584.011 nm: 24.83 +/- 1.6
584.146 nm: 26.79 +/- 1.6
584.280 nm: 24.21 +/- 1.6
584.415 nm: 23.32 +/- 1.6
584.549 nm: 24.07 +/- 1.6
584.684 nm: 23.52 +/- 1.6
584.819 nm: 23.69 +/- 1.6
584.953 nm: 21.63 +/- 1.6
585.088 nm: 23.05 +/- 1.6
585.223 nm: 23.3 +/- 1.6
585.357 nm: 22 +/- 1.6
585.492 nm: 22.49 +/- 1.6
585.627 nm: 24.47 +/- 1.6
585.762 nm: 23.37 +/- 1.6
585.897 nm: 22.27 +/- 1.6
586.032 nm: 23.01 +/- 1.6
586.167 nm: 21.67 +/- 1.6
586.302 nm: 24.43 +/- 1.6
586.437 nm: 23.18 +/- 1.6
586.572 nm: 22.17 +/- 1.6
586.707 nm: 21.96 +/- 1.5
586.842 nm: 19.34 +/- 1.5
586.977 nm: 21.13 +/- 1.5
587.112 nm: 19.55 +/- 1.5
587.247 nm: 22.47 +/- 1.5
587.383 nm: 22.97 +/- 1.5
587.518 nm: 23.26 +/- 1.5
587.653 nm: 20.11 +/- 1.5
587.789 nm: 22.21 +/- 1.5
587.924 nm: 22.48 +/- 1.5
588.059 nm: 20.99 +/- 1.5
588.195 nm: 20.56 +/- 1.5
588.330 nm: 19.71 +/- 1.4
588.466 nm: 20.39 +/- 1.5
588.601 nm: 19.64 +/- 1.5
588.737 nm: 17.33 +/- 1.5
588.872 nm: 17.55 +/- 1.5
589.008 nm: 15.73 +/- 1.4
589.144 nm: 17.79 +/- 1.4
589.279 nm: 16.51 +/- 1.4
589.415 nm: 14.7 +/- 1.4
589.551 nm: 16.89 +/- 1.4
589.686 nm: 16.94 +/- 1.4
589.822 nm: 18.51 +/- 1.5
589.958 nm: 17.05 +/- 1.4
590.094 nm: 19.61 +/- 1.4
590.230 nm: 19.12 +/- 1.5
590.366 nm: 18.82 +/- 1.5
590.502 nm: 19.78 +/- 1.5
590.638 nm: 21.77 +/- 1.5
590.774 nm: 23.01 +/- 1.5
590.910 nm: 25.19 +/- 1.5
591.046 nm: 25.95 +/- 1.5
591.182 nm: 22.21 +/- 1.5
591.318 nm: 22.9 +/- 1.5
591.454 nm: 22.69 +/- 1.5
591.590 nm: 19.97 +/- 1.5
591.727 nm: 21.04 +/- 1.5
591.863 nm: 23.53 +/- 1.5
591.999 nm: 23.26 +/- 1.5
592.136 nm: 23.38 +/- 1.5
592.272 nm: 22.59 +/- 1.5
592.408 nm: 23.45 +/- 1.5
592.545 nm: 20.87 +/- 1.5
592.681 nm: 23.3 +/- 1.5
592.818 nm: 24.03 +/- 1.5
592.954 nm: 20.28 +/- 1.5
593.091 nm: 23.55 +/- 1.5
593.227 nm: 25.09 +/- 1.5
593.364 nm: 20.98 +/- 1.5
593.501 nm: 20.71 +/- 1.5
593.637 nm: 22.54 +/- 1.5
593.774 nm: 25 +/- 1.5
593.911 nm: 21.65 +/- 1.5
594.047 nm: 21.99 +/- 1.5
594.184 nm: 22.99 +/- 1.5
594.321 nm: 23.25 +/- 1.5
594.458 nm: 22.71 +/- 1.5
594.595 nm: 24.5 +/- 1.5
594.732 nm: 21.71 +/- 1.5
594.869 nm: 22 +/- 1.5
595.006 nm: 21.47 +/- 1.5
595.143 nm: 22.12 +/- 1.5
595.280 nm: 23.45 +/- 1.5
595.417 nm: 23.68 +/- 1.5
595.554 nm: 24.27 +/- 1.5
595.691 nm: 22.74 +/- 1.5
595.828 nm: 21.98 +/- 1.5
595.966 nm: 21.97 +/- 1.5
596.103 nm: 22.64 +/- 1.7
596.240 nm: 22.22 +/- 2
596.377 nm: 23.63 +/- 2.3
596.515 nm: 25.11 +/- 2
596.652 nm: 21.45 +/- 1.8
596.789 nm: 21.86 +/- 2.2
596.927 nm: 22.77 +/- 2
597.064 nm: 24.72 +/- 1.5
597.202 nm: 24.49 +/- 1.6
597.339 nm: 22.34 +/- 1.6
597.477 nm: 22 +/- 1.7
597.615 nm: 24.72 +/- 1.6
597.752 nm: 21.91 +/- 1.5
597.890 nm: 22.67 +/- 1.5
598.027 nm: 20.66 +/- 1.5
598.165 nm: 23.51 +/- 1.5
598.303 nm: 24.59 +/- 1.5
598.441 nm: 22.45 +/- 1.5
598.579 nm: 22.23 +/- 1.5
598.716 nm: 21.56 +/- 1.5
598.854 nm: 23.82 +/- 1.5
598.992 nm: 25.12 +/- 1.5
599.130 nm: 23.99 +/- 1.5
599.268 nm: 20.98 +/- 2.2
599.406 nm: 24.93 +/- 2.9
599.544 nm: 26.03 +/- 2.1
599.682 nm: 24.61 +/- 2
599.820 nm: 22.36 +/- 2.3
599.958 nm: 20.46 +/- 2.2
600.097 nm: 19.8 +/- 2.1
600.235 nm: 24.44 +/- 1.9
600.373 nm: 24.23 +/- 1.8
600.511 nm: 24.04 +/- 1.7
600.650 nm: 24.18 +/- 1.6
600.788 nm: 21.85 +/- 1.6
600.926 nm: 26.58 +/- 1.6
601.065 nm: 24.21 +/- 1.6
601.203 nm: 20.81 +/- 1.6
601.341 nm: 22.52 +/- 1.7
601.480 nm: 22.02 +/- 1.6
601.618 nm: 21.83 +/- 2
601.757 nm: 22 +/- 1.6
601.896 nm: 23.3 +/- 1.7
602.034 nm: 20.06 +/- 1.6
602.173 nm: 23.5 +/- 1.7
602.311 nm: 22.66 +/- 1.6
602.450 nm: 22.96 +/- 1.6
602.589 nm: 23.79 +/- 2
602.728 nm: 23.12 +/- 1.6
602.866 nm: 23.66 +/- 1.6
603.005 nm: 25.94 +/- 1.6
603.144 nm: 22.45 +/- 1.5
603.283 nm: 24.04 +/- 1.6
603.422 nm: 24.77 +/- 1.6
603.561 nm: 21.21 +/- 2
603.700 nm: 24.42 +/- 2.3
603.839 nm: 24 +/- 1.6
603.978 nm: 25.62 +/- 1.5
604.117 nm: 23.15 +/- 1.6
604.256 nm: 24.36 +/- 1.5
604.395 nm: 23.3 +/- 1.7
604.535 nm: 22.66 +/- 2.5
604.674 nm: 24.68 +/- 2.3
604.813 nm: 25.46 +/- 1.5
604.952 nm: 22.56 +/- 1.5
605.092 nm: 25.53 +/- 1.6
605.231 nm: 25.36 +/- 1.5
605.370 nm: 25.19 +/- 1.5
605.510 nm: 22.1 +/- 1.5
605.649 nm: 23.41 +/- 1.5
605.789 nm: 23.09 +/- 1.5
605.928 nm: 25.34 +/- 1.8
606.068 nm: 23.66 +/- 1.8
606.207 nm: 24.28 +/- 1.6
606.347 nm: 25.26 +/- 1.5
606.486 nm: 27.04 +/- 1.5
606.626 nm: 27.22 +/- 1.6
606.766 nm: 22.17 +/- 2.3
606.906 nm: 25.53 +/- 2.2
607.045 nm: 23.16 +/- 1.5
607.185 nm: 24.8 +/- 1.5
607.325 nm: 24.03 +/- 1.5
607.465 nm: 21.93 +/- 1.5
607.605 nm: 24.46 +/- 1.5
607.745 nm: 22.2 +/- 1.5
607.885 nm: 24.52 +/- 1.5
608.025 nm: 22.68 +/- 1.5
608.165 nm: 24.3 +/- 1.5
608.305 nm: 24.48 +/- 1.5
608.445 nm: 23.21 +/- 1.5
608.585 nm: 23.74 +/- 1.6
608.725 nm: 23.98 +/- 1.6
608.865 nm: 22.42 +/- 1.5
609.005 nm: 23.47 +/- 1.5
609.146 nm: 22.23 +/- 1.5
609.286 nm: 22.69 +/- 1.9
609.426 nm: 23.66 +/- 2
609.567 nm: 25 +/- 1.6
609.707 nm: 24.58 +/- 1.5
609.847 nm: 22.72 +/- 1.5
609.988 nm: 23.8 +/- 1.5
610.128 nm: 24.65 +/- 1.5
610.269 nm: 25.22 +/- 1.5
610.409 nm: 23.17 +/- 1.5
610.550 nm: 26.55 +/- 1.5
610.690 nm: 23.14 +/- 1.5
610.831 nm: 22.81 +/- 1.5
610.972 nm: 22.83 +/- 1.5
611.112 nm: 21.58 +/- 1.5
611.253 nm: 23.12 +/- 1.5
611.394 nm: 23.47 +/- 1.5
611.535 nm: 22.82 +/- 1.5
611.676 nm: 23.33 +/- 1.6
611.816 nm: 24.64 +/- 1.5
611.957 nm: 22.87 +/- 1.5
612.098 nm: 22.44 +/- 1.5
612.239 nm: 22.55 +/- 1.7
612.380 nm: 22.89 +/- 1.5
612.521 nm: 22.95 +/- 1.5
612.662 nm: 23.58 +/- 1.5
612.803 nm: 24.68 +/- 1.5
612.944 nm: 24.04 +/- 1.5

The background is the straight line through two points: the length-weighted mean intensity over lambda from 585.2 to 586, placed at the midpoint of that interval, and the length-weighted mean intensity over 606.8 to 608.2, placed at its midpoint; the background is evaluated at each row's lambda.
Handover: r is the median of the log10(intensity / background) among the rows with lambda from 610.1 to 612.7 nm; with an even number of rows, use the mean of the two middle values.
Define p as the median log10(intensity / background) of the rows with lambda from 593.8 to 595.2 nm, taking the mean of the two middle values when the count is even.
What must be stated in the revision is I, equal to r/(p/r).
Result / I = -0.007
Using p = -0.02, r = -0.013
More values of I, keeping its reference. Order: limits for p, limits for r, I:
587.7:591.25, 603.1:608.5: -0.002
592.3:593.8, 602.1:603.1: 0.000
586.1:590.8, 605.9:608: -0.003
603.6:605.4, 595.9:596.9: 0.029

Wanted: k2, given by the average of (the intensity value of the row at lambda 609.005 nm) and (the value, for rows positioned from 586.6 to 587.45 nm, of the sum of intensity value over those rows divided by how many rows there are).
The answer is 22.4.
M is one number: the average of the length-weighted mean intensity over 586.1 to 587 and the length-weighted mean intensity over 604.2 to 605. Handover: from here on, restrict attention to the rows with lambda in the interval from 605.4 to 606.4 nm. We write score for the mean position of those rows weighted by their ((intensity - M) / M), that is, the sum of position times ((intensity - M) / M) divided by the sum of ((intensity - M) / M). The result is 606.18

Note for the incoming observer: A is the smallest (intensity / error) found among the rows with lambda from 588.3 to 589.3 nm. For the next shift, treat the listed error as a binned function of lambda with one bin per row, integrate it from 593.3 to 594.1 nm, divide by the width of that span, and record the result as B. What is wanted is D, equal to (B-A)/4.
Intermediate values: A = 11.2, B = 1.50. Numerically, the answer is -2.43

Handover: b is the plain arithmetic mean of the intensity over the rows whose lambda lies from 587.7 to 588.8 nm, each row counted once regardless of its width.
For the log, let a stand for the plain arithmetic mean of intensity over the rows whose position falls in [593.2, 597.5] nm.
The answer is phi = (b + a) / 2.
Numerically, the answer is 21.6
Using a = 22.8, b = 20.4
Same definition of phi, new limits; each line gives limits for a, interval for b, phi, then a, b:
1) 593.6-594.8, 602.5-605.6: 23.4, 22.9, 24.0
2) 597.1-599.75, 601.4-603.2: 23.1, 23.3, 22.9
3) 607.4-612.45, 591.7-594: 23.1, 23.4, 22.7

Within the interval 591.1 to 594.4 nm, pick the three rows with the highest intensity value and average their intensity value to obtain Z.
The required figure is 24.7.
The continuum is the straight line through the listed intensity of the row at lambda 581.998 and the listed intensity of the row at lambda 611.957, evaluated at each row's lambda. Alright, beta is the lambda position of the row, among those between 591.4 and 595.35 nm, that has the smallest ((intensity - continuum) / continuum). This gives 591.590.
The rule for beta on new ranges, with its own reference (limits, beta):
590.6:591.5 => 590.638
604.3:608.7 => 607.465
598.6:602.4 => 600.097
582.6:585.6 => 584.953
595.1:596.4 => 595.966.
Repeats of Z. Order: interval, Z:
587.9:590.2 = 21.3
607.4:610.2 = 24.7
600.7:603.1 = 25.6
